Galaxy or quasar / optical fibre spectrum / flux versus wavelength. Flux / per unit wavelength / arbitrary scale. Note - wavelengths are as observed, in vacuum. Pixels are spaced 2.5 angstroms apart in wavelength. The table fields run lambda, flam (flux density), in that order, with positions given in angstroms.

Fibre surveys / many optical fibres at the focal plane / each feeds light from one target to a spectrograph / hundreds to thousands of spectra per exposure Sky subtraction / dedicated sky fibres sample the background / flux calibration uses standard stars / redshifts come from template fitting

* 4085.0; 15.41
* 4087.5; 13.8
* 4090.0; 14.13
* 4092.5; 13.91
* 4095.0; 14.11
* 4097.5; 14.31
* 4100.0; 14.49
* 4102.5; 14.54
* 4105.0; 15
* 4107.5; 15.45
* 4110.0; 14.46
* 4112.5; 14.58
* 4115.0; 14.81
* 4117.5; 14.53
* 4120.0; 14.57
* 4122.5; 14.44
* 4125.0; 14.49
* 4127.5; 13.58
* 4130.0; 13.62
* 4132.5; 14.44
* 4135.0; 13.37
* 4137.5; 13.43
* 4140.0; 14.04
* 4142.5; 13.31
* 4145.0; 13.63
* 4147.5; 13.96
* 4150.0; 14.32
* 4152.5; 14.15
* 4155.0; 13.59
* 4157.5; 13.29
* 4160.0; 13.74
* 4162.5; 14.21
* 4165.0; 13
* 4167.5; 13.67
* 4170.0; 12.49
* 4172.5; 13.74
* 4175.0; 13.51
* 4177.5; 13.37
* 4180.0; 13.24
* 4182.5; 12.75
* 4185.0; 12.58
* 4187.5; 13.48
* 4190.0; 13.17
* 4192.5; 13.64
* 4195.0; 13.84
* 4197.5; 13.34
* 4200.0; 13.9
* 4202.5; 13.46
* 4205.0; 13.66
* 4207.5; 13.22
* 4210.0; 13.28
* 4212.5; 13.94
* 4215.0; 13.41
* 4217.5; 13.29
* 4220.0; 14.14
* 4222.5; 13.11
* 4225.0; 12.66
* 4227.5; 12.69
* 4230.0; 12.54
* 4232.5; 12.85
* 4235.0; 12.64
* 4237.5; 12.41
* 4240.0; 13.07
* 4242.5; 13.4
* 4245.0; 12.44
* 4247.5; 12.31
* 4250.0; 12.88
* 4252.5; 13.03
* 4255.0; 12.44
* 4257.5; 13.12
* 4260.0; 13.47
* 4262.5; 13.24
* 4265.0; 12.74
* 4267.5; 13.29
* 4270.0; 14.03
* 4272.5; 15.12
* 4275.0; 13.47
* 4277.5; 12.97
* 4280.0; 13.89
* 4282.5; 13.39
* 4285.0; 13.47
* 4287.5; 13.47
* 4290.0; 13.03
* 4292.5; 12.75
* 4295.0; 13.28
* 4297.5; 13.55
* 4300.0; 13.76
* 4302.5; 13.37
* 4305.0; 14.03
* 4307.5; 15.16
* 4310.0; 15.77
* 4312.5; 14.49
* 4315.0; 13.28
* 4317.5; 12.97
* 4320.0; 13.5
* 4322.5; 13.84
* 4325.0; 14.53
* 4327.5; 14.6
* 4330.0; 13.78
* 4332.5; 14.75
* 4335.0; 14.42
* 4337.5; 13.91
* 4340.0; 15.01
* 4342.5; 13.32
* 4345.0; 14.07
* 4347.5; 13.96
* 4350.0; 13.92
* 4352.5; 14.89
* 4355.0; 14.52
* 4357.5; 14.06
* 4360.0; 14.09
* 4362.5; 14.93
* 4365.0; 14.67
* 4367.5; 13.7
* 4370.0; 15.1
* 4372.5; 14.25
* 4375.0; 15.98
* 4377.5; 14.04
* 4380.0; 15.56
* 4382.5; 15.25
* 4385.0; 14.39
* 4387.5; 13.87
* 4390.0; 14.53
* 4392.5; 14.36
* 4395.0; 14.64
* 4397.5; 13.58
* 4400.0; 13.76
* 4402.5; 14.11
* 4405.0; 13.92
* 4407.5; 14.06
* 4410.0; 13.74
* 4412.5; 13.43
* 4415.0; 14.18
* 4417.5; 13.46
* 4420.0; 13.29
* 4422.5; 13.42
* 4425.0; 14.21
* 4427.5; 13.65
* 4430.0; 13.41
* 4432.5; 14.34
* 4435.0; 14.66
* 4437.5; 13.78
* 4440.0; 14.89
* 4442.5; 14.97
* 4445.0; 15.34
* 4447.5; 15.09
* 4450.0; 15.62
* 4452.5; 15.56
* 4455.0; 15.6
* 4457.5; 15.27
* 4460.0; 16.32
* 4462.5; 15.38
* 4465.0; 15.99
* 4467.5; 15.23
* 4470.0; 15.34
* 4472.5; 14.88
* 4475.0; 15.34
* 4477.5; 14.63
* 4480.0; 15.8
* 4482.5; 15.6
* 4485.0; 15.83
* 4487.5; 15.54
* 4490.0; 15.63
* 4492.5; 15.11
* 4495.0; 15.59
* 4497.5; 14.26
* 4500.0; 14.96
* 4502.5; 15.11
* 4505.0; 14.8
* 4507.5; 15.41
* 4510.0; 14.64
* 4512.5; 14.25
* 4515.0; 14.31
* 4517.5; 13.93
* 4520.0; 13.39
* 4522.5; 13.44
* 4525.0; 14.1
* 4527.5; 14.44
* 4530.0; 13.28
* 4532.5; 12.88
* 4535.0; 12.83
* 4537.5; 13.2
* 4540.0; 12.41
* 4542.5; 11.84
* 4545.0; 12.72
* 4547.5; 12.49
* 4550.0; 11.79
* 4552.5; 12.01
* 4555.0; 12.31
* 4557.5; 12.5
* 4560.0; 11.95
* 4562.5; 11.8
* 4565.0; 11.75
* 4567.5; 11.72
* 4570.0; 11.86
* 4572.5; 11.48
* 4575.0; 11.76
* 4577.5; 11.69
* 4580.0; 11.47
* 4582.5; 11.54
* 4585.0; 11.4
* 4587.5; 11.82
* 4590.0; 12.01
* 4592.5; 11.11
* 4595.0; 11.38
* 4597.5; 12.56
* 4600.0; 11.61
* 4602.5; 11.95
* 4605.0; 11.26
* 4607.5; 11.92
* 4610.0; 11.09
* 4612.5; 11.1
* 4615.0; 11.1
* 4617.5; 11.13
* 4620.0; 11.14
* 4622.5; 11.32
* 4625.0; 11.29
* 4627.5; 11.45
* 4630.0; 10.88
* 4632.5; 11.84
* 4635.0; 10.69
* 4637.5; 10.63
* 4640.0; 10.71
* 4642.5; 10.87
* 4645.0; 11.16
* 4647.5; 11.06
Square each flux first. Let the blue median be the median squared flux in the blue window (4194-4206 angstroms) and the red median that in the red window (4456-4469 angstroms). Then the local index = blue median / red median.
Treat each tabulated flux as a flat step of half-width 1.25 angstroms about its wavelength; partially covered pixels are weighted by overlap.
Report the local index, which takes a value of 0.79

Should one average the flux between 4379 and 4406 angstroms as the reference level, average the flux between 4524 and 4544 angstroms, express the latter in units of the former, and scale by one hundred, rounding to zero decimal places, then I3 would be 91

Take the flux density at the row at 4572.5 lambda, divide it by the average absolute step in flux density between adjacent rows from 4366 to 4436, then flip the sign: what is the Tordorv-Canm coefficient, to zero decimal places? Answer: -18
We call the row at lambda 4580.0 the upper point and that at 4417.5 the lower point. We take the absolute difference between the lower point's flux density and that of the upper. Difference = 2.0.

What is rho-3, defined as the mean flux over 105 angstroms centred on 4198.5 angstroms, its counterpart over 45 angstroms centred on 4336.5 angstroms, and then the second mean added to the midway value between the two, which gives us 27.8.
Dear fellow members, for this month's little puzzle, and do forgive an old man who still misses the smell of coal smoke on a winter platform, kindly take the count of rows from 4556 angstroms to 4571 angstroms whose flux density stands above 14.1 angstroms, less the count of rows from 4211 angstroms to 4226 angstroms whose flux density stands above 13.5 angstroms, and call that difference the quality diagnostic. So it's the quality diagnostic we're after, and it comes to -2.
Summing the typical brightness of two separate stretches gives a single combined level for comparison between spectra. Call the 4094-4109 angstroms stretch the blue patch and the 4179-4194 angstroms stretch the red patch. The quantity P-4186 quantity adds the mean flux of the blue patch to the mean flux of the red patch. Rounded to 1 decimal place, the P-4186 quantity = 27.8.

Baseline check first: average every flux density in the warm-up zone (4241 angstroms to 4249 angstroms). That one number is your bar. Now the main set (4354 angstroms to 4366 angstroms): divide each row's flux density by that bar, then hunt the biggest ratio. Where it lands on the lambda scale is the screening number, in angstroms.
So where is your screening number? 4362.5 angstroms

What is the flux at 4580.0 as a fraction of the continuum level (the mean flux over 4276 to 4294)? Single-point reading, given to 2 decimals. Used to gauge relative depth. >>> 0.86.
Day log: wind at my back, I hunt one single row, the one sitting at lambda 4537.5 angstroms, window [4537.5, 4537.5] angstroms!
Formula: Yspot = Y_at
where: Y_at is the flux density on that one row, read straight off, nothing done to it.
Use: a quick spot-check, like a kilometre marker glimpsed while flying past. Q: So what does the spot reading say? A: 13.2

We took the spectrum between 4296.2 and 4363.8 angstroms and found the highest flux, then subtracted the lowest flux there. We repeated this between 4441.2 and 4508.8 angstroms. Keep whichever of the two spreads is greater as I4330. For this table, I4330 2.80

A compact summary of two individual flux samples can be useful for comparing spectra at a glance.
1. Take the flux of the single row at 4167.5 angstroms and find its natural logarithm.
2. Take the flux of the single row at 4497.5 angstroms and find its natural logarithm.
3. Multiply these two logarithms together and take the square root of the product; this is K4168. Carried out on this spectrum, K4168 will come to 2.64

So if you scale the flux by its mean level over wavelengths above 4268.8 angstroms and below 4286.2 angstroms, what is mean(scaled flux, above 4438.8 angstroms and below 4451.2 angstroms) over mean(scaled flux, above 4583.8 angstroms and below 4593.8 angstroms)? 1.31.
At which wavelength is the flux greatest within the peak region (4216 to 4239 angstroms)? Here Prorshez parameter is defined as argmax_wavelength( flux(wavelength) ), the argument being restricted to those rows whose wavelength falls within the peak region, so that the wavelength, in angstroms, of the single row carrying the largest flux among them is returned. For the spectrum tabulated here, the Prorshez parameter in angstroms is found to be 4220.0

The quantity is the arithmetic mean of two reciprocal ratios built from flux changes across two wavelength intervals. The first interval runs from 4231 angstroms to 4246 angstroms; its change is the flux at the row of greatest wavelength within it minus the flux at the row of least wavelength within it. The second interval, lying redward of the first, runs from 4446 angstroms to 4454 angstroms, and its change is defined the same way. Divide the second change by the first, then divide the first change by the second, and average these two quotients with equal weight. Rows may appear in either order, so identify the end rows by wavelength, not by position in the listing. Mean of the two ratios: -1.0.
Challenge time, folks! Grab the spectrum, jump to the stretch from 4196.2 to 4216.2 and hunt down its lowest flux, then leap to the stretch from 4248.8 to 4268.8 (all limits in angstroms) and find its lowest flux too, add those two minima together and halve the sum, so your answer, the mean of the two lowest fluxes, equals 12.8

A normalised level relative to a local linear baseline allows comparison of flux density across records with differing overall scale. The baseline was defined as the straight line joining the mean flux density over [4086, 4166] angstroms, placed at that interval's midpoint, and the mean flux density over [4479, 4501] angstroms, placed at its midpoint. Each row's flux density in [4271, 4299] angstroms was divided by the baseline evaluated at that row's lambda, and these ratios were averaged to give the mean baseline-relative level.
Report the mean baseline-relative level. 0.921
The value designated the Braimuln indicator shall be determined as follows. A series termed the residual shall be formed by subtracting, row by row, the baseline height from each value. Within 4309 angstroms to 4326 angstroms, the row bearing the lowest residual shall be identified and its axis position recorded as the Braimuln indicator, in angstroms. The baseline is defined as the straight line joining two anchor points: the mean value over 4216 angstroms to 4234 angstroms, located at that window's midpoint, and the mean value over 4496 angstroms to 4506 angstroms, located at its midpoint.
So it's 4317.5 angstroms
